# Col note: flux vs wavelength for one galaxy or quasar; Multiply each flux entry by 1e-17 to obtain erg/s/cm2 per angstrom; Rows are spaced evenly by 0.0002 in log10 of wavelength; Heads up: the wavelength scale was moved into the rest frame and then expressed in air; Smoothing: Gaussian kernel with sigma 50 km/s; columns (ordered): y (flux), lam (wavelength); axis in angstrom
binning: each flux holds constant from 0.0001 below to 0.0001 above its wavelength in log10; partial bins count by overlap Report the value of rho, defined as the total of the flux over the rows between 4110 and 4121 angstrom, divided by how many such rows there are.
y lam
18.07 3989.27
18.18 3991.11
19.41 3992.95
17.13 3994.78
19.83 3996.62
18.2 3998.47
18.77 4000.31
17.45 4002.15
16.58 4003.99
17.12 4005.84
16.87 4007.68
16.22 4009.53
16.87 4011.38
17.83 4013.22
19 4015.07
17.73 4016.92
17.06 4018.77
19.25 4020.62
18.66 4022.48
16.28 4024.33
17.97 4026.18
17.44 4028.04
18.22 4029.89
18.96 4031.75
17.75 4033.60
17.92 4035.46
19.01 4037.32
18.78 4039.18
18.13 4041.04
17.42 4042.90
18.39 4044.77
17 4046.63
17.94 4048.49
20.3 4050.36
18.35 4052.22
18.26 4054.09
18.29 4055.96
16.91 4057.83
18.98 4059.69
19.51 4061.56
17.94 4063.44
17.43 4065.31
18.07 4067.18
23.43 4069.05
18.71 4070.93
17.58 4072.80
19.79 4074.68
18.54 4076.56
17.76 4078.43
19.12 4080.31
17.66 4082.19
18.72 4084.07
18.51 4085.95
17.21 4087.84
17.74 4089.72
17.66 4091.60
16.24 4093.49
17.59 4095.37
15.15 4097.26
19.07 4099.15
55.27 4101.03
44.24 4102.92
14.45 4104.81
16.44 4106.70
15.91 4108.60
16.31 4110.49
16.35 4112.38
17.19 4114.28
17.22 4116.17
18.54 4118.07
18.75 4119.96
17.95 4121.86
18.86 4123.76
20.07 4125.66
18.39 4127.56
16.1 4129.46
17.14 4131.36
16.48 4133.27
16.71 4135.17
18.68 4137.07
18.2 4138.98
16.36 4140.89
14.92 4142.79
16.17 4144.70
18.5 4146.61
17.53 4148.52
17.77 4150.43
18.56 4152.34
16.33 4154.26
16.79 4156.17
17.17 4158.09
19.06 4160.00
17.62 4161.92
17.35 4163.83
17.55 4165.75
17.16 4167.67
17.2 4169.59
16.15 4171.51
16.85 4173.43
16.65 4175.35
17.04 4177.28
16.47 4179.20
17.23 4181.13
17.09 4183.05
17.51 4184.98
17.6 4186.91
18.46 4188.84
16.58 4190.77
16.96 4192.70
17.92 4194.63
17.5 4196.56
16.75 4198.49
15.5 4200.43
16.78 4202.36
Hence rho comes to 17.4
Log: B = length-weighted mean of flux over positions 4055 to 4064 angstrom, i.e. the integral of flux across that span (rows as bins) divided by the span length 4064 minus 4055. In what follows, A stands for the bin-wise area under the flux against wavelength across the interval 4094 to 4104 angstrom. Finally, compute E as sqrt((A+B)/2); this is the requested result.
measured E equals 12.5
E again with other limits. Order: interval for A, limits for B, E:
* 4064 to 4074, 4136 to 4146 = 10.2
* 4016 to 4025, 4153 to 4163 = 9.4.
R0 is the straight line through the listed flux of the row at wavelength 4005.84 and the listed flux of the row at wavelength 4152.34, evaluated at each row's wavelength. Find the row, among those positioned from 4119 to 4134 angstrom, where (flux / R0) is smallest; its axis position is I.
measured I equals 4129.46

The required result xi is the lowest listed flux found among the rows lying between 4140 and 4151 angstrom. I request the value 14.92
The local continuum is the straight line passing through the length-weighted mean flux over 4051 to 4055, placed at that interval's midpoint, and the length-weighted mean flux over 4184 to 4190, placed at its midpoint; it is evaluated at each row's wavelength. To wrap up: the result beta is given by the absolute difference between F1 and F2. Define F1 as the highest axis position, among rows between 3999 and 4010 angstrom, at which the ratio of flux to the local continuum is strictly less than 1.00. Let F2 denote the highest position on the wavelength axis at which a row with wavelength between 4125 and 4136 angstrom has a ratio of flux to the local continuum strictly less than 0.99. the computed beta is 125.6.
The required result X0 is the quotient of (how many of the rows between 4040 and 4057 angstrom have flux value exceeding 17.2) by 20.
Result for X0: 0.4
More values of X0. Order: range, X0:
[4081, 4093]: 0.3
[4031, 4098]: 1.6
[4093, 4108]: 0.2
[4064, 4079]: 0.4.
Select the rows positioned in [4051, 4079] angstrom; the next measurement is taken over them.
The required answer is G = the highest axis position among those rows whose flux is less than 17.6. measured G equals 4072.80 angstrom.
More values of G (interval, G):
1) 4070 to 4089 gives 4087.84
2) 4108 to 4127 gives 4116.17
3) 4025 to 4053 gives 4046.63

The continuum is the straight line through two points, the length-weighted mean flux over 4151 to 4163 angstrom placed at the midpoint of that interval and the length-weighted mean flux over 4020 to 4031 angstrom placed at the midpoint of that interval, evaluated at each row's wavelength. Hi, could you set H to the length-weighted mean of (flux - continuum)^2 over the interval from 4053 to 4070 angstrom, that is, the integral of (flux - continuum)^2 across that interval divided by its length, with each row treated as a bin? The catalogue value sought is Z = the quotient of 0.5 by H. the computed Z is 0.12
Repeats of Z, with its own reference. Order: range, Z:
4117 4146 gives 0.28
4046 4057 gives 0.41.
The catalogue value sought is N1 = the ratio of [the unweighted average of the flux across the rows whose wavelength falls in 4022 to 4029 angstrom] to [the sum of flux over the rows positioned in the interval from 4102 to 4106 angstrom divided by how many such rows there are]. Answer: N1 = 0.60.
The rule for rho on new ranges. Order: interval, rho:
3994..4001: 18.5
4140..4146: 15.8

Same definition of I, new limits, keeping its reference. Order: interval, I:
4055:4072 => 4057.83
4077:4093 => 4087.84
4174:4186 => 4179.20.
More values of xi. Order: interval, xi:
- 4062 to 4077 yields 17.43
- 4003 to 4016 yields 16.22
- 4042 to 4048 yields 17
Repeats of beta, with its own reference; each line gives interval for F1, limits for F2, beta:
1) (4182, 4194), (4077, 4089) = 104.9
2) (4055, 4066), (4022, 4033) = 35.4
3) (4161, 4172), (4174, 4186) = 13.5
